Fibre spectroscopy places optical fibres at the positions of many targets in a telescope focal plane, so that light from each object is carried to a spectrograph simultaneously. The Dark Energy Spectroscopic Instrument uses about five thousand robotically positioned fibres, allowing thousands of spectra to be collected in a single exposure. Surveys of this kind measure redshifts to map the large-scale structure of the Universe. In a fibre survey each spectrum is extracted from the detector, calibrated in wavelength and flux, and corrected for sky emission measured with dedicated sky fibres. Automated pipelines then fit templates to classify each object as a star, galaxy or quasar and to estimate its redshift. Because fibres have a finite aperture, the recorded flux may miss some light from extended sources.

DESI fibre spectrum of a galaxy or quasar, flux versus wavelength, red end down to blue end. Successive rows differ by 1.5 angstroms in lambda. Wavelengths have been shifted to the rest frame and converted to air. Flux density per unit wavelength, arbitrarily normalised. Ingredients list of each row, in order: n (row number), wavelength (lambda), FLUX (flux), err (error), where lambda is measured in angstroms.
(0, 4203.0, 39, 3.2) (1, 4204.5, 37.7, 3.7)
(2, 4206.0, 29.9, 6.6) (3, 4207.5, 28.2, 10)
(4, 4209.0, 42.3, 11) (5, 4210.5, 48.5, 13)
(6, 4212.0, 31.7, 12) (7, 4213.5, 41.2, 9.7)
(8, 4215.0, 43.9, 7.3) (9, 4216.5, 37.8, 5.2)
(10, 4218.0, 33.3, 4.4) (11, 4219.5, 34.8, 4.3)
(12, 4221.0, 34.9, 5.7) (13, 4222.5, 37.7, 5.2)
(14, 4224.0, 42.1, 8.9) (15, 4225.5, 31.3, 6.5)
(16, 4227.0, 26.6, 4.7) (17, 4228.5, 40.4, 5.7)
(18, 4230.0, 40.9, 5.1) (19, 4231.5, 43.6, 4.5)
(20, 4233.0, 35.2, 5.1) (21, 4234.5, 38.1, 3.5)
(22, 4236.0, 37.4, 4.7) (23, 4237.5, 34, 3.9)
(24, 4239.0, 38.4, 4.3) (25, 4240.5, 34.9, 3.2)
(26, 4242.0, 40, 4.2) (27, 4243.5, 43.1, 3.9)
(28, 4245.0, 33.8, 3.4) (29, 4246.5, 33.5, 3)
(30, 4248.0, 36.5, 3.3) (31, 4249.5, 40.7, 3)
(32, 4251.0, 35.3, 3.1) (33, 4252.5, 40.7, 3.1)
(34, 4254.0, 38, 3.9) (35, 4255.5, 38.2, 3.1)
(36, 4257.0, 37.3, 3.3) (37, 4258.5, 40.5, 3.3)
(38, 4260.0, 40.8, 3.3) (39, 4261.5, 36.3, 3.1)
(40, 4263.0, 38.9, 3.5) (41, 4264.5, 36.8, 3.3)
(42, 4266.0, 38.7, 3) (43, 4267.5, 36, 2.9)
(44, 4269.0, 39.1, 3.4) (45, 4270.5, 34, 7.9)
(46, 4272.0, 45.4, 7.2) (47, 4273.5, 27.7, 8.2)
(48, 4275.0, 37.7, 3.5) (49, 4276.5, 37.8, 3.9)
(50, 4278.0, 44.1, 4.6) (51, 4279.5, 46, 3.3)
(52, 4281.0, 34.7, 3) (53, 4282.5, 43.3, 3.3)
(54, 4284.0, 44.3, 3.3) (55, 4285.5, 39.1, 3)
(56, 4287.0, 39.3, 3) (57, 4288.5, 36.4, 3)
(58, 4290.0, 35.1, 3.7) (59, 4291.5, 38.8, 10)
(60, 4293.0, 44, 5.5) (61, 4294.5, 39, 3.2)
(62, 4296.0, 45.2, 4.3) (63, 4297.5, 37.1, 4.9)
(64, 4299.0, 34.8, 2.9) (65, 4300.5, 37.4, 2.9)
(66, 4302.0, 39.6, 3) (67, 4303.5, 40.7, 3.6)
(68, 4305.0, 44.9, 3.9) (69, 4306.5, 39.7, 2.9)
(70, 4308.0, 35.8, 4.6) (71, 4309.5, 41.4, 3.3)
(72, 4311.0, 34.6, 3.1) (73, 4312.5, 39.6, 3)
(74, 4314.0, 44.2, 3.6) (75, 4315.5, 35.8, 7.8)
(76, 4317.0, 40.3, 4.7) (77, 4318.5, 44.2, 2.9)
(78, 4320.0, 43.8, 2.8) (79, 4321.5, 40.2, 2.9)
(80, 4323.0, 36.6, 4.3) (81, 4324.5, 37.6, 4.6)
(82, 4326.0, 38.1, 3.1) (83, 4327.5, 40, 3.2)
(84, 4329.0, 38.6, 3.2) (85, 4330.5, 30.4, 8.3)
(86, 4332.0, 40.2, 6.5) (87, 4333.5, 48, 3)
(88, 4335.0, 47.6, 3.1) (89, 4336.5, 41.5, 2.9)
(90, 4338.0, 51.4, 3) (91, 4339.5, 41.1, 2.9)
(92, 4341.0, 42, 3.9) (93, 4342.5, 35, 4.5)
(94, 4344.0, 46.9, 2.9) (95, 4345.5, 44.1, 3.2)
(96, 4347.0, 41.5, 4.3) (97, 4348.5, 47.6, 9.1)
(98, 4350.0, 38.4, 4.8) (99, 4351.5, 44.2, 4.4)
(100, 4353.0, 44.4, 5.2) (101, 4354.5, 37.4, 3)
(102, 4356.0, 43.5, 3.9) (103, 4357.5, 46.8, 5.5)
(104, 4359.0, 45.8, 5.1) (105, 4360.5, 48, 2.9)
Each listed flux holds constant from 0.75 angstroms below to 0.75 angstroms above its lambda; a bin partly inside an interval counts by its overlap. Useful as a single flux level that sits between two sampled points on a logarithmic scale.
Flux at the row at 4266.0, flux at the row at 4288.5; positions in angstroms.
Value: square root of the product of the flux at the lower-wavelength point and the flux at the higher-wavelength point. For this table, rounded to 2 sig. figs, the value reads 38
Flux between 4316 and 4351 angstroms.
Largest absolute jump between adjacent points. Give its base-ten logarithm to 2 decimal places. 1.08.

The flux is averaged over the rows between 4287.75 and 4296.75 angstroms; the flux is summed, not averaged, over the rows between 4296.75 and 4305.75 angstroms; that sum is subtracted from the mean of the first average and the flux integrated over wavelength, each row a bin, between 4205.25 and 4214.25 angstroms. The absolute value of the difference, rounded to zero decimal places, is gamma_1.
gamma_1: 48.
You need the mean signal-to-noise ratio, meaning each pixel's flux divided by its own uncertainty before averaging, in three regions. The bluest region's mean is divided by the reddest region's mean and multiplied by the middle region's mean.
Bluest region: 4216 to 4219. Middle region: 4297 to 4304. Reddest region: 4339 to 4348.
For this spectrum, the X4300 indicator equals 7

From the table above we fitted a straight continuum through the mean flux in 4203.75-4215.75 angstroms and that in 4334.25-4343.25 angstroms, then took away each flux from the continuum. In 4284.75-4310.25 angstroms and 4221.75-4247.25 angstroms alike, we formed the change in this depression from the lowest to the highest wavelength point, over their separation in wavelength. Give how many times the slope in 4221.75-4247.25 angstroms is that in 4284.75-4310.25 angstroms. -3.9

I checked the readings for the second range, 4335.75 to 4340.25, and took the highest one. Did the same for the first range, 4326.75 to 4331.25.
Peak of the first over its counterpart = 0.78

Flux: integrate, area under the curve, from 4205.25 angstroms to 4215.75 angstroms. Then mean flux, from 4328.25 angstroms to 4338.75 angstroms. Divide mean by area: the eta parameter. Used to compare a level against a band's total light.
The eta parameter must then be 0.107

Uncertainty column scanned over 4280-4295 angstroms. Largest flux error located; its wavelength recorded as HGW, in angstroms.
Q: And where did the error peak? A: 4291.5 angstroms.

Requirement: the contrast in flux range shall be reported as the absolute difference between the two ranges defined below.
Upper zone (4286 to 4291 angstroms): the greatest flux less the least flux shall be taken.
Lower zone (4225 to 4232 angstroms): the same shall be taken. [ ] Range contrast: 13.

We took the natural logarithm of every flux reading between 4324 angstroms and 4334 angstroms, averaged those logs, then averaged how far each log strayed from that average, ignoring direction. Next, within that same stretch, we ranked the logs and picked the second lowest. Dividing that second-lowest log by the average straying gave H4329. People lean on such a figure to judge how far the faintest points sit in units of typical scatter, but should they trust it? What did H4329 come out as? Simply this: 44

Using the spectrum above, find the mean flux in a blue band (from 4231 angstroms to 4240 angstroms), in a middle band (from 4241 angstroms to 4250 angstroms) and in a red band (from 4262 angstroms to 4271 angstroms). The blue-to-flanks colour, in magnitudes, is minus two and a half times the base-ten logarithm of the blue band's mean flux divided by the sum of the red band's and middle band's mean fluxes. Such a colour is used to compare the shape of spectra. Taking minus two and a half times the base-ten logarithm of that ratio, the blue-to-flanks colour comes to 0.75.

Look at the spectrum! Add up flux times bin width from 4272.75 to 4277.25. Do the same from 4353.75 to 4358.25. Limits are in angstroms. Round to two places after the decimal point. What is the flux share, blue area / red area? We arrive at 0.81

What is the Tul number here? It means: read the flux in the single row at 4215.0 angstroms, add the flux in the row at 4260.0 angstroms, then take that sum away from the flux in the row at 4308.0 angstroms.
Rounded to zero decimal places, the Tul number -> -49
